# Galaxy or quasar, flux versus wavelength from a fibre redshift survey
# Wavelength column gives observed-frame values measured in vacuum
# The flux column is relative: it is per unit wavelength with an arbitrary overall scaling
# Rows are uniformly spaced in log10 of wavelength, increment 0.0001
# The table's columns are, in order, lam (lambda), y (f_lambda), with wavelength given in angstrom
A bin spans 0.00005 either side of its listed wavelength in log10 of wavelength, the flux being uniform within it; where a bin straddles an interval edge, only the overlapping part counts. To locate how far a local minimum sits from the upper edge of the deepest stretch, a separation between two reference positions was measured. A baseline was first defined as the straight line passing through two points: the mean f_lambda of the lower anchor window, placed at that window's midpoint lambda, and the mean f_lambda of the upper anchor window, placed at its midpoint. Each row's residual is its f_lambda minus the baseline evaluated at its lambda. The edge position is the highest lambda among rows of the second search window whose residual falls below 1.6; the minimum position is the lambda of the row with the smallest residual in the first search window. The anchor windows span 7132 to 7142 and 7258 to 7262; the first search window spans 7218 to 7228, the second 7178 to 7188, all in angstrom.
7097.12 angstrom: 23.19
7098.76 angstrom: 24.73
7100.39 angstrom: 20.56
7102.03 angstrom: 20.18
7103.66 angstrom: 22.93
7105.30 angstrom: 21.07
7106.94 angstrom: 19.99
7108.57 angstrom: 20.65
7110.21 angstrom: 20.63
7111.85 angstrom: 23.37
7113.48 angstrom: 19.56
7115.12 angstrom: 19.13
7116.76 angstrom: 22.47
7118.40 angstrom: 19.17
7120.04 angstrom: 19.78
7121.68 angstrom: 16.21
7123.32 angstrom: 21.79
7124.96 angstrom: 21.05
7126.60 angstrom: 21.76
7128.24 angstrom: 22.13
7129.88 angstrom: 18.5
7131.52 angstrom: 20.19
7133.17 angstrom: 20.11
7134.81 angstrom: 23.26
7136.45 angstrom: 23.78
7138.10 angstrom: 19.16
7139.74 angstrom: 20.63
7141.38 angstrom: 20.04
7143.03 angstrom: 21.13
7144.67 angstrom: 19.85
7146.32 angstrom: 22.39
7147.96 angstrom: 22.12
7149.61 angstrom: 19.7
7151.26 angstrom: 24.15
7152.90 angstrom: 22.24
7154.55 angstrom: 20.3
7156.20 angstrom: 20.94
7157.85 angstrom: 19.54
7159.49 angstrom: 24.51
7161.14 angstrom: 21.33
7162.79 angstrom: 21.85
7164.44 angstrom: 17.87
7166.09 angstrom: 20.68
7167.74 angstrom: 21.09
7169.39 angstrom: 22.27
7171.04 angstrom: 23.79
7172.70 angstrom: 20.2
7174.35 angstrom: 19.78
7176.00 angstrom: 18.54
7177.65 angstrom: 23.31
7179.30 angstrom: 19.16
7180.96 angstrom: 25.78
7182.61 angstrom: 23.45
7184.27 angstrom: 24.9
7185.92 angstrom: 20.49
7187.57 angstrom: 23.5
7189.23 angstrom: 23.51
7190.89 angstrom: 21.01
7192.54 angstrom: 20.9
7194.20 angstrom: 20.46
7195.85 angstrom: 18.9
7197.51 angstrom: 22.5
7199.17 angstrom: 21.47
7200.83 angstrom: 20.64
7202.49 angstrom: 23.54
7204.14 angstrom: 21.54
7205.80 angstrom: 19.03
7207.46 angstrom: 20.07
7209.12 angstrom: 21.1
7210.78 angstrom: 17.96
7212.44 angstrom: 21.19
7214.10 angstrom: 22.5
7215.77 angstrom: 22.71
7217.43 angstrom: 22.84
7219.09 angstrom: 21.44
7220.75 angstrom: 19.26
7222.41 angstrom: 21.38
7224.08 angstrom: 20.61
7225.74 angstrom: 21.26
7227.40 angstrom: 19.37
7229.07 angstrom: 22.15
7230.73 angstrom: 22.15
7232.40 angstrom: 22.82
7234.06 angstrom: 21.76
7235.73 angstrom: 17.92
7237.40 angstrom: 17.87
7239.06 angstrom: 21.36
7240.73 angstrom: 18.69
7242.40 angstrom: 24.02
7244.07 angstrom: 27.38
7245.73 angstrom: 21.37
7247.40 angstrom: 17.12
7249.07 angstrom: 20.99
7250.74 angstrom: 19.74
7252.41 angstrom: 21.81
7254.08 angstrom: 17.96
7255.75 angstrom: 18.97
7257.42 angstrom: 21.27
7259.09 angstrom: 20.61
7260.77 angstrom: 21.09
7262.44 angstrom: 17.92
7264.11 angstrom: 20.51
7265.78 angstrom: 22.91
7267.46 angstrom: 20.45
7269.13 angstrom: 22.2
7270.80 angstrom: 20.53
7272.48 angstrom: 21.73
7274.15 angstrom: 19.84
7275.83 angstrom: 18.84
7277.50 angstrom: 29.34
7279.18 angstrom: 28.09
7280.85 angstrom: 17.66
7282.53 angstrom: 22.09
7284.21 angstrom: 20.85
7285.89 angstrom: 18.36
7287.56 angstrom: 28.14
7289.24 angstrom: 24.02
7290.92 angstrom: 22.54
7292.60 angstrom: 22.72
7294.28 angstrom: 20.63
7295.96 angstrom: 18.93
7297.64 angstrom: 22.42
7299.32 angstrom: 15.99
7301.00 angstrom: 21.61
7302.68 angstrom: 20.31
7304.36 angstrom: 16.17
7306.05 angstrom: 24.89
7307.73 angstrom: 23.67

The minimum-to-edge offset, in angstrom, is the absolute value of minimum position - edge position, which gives 34.8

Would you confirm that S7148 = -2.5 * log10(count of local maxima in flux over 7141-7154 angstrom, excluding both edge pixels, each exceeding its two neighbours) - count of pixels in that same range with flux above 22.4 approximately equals -2.2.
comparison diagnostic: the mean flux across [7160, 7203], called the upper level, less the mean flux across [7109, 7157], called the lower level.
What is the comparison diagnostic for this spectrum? 0.7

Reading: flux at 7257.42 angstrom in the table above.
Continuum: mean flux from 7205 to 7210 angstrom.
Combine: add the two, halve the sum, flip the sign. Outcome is -20.7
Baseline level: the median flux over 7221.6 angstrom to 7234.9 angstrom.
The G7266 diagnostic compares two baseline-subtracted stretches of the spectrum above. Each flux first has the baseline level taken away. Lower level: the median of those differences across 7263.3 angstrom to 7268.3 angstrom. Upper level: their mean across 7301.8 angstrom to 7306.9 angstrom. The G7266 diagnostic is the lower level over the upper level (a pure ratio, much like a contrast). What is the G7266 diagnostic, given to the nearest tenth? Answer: 1.0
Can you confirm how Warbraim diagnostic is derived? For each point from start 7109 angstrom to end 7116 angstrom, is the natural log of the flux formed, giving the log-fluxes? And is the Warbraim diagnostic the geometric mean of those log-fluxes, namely 3.02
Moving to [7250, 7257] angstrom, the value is 2.97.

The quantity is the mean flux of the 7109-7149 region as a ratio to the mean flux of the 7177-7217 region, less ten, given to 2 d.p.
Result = -9.04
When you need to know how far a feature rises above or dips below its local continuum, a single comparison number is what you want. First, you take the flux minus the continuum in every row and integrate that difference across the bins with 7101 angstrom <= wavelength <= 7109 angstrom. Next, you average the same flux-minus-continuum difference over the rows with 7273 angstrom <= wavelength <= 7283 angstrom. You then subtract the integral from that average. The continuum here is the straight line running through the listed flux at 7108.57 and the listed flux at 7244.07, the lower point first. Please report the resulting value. -10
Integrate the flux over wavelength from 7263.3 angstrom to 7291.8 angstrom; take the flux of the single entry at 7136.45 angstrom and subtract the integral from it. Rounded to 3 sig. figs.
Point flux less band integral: -610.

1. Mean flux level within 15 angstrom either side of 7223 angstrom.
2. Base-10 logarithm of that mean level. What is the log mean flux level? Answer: 1.320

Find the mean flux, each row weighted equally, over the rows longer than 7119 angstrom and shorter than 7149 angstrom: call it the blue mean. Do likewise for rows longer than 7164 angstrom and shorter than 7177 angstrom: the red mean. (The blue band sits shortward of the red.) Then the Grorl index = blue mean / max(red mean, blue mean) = 1.00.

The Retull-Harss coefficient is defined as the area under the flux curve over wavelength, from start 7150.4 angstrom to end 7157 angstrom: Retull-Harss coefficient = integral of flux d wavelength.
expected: 144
